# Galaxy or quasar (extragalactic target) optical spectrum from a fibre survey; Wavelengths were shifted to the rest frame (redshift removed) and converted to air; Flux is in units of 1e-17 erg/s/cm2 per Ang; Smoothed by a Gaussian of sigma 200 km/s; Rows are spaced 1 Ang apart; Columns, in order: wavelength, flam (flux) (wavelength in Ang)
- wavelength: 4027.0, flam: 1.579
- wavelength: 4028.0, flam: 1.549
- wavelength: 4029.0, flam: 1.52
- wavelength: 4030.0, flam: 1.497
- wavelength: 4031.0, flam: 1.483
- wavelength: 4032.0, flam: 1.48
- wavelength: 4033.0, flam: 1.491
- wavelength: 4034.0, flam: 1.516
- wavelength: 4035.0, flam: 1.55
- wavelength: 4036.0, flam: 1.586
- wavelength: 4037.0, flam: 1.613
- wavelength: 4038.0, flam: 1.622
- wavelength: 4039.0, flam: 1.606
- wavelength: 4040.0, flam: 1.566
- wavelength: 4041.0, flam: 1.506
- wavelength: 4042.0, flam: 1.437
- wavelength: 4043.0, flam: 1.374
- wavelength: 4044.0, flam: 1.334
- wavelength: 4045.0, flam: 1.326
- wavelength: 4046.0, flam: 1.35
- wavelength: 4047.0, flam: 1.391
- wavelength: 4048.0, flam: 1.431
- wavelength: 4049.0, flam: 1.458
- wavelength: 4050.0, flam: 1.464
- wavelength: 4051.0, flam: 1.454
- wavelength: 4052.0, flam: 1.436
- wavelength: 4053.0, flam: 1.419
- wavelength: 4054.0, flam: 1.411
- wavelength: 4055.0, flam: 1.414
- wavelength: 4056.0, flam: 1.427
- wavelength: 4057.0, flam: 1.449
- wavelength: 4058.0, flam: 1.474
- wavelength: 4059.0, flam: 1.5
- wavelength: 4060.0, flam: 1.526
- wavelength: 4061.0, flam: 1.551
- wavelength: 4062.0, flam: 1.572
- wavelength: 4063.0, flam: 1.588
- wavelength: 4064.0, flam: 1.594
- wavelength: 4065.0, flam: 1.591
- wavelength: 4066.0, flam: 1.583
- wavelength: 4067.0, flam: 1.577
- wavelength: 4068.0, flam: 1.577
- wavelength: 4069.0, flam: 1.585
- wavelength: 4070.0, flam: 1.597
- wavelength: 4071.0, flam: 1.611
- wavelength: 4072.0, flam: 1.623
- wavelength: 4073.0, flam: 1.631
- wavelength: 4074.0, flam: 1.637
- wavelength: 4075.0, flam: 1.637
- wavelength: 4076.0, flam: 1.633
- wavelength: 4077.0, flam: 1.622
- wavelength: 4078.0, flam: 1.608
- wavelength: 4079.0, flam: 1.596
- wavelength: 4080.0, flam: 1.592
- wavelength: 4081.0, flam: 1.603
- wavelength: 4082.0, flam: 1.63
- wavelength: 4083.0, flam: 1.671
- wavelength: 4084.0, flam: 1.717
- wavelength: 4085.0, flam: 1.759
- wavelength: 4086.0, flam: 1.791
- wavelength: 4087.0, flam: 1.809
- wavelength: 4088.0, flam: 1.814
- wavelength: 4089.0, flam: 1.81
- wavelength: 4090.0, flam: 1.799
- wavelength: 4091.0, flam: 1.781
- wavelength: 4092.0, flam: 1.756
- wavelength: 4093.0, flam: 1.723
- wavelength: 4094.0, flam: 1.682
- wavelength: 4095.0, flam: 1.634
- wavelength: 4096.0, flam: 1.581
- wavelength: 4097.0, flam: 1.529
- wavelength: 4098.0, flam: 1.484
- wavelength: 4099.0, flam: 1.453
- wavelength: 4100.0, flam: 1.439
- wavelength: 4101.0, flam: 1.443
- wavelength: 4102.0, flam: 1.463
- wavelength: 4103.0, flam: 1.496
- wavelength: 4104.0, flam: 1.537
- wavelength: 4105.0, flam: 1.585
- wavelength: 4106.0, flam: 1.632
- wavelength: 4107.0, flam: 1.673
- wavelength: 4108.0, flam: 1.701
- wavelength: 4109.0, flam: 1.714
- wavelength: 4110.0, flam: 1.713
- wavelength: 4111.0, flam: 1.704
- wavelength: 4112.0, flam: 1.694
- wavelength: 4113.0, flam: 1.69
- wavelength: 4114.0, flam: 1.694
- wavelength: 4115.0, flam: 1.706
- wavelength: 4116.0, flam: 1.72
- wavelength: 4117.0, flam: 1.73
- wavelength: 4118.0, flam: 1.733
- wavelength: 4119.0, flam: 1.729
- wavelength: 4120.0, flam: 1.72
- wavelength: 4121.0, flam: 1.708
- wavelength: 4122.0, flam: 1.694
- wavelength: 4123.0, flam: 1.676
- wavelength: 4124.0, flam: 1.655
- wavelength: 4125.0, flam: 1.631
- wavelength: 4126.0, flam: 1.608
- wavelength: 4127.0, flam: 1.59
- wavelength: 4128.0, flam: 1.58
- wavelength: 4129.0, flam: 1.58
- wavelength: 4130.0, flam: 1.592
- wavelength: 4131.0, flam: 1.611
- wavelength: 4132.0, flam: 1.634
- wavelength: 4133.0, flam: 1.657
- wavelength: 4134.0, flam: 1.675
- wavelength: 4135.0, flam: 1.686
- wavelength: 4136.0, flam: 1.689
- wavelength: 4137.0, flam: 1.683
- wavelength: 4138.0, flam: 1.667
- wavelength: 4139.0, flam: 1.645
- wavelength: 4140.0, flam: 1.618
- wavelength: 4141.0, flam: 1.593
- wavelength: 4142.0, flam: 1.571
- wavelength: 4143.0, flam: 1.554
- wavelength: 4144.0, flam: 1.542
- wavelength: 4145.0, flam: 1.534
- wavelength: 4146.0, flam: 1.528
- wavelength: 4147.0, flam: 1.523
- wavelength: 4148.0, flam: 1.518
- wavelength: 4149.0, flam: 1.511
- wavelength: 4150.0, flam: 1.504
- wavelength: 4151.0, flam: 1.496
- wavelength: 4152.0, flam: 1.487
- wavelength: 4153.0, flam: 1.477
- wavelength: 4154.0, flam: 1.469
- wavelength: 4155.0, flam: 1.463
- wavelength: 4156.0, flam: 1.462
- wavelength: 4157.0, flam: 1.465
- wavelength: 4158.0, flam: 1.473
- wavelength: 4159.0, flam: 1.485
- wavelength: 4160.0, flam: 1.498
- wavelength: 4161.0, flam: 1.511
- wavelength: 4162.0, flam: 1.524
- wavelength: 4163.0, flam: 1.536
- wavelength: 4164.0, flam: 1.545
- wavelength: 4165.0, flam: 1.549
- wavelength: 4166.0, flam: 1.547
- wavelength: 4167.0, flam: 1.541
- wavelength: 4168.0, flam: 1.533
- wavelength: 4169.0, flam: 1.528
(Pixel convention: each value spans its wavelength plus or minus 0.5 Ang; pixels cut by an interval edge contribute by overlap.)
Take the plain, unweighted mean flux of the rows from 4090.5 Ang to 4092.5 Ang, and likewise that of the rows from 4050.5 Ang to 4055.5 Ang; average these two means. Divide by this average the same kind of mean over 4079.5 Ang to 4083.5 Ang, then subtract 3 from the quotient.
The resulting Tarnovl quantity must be -1.98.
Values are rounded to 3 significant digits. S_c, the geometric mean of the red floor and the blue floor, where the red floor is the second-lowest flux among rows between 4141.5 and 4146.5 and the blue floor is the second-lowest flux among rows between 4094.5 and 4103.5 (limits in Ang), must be 1.49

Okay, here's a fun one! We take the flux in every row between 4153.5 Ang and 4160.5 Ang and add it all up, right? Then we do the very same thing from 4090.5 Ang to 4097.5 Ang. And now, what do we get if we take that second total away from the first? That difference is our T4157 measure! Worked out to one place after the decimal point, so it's -1.4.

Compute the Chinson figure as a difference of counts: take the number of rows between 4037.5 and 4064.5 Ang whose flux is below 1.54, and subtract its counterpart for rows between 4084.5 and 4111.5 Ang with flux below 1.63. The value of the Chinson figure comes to 10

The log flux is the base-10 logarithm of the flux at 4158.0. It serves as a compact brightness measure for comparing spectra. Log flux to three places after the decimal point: 0.168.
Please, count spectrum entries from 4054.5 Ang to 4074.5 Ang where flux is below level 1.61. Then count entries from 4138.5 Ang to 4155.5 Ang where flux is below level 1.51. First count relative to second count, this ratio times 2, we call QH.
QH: 5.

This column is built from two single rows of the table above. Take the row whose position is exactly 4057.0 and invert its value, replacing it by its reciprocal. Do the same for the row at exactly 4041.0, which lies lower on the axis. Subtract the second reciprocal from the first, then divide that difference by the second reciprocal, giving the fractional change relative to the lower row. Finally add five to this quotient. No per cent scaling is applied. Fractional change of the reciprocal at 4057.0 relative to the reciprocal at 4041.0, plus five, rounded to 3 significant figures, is 5.04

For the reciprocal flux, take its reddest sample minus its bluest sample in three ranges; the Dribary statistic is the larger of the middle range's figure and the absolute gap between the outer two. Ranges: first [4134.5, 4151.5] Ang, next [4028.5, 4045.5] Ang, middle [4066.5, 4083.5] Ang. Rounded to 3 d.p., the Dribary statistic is 0.021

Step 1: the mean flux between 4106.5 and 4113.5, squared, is 2.88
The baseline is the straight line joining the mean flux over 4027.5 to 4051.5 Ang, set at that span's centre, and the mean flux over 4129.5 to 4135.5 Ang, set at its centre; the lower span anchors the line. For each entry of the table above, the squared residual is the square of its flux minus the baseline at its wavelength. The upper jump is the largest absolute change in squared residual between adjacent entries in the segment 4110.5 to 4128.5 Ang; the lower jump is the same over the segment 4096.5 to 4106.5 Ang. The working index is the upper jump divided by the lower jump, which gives 0.3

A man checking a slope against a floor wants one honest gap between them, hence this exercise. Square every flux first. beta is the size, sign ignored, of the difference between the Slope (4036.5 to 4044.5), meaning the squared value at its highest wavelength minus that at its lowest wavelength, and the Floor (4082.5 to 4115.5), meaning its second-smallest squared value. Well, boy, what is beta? 2.90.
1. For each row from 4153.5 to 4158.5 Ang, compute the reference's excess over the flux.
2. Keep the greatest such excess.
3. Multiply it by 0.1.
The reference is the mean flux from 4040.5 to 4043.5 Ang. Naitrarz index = -0.0023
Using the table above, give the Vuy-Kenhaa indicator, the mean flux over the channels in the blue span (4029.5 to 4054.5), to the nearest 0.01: 1.47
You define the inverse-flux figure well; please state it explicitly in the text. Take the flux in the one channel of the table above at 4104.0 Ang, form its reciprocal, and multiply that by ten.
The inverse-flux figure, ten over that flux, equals 6.5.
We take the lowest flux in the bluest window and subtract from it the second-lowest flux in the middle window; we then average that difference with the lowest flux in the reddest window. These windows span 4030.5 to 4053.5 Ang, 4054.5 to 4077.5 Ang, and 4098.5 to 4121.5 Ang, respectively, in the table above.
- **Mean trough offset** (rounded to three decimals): 0.669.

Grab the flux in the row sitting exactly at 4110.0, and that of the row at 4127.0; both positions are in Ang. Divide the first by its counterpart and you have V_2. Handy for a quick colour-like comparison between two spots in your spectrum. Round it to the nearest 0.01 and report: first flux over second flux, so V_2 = 1.08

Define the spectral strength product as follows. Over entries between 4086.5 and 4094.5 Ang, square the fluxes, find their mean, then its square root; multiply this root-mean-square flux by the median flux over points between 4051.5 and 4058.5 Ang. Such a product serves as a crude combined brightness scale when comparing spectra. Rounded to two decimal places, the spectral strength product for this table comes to 2.53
